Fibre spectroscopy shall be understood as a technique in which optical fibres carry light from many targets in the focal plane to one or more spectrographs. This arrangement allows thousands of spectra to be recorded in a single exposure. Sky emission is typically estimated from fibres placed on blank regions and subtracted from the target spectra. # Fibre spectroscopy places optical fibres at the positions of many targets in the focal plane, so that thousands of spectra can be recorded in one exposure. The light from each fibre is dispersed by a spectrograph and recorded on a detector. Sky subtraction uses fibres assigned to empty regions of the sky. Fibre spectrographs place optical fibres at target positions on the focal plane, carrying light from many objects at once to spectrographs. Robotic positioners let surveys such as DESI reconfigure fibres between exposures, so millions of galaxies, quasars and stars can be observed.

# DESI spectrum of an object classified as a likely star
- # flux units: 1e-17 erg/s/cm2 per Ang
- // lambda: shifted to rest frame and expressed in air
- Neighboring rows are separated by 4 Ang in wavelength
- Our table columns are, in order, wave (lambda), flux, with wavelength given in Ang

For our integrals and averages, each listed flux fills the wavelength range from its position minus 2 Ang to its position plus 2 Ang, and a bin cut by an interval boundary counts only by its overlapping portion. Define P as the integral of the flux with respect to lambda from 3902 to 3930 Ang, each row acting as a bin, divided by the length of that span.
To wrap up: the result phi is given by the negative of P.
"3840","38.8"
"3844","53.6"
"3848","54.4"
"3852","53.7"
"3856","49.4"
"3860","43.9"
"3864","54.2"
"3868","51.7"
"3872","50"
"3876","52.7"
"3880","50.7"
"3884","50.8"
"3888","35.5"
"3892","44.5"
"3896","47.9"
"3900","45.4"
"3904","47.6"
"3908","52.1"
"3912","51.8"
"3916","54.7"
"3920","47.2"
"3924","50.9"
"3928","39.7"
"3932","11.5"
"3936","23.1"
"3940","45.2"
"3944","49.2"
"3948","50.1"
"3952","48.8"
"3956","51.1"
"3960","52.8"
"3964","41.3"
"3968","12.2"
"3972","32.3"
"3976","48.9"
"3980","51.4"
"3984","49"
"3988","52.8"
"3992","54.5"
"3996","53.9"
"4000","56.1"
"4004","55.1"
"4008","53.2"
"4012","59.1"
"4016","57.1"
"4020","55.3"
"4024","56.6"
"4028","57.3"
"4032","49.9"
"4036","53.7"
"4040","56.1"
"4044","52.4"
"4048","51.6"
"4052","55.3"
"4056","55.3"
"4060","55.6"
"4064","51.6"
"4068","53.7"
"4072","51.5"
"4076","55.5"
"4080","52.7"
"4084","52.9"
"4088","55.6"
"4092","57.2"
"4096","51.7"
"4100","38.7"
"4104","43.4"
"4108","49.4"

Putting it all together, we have -49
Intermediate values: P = 49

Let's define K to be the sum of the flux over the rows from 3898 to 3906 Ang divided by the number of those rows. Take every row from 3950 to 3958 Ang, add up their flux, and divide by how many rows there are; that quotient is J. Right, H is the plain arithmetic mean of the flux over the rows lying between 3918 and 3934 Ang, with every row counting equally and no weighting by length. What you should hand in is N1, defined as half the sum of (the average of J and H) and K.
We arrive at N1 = 45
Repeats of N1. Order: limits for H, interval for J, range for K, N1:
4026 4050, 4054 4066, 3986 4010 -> 54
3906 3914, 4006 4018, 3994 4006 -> 55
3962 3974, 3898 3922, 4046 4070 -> 47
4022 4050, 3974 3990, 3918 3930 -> 49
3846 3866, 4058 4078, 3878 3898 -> 49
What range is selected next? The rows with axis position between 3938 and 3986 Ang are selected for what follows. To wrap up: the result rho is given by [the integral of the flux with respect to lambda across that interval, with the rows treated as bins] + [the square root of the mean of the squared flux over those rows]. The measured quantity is 2175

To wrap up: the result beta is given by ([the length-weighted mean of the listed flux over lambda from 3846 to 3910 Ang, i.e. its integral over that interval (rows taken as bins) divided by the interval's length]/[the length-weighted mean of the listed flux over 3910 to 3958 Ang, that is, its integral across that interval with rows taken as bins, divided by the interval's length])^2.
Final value 1.26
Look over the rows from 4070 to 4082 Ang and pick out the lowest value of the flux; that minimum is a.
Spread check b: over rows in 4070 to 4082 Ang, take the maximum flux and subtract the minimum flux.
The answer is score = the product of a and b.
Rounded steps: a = 51.5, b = 4.0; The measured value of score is 206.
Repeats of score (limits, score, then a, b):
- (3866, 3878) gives 135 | 50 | 2.7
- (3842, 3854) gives 43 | 53.6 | 0.8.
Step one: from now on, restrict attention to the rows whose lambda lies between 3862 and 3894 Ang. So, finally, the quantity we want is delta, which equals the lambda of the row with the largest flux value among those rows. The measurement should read 3864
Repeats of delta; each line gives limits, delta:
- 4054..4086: 4060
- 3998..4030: 4012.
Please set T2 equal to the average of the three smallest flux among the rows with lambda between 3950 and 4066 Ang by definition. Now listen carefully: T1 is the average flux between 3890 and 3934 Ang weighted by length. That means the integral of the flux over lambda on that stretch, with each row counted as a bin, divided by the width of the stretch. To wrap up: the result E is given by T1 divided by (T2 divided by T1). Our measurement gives 70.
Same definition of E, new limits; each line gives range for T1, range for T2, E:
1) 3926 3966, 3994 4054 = 33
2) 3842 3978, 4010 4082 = 41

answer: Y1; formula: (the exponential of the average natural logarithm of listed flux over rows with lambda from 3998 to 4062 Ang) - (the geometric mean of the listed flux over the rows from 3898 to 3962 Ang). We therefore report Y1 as 12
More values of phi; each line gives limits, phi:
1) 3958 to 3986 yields -41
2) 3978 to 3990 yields -51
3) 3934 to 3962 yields -46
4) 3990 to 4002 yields -55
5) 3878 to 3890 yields -46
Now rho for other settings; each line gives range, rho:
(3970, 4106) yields 7201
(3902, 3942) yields 1740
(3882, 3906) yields 1132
